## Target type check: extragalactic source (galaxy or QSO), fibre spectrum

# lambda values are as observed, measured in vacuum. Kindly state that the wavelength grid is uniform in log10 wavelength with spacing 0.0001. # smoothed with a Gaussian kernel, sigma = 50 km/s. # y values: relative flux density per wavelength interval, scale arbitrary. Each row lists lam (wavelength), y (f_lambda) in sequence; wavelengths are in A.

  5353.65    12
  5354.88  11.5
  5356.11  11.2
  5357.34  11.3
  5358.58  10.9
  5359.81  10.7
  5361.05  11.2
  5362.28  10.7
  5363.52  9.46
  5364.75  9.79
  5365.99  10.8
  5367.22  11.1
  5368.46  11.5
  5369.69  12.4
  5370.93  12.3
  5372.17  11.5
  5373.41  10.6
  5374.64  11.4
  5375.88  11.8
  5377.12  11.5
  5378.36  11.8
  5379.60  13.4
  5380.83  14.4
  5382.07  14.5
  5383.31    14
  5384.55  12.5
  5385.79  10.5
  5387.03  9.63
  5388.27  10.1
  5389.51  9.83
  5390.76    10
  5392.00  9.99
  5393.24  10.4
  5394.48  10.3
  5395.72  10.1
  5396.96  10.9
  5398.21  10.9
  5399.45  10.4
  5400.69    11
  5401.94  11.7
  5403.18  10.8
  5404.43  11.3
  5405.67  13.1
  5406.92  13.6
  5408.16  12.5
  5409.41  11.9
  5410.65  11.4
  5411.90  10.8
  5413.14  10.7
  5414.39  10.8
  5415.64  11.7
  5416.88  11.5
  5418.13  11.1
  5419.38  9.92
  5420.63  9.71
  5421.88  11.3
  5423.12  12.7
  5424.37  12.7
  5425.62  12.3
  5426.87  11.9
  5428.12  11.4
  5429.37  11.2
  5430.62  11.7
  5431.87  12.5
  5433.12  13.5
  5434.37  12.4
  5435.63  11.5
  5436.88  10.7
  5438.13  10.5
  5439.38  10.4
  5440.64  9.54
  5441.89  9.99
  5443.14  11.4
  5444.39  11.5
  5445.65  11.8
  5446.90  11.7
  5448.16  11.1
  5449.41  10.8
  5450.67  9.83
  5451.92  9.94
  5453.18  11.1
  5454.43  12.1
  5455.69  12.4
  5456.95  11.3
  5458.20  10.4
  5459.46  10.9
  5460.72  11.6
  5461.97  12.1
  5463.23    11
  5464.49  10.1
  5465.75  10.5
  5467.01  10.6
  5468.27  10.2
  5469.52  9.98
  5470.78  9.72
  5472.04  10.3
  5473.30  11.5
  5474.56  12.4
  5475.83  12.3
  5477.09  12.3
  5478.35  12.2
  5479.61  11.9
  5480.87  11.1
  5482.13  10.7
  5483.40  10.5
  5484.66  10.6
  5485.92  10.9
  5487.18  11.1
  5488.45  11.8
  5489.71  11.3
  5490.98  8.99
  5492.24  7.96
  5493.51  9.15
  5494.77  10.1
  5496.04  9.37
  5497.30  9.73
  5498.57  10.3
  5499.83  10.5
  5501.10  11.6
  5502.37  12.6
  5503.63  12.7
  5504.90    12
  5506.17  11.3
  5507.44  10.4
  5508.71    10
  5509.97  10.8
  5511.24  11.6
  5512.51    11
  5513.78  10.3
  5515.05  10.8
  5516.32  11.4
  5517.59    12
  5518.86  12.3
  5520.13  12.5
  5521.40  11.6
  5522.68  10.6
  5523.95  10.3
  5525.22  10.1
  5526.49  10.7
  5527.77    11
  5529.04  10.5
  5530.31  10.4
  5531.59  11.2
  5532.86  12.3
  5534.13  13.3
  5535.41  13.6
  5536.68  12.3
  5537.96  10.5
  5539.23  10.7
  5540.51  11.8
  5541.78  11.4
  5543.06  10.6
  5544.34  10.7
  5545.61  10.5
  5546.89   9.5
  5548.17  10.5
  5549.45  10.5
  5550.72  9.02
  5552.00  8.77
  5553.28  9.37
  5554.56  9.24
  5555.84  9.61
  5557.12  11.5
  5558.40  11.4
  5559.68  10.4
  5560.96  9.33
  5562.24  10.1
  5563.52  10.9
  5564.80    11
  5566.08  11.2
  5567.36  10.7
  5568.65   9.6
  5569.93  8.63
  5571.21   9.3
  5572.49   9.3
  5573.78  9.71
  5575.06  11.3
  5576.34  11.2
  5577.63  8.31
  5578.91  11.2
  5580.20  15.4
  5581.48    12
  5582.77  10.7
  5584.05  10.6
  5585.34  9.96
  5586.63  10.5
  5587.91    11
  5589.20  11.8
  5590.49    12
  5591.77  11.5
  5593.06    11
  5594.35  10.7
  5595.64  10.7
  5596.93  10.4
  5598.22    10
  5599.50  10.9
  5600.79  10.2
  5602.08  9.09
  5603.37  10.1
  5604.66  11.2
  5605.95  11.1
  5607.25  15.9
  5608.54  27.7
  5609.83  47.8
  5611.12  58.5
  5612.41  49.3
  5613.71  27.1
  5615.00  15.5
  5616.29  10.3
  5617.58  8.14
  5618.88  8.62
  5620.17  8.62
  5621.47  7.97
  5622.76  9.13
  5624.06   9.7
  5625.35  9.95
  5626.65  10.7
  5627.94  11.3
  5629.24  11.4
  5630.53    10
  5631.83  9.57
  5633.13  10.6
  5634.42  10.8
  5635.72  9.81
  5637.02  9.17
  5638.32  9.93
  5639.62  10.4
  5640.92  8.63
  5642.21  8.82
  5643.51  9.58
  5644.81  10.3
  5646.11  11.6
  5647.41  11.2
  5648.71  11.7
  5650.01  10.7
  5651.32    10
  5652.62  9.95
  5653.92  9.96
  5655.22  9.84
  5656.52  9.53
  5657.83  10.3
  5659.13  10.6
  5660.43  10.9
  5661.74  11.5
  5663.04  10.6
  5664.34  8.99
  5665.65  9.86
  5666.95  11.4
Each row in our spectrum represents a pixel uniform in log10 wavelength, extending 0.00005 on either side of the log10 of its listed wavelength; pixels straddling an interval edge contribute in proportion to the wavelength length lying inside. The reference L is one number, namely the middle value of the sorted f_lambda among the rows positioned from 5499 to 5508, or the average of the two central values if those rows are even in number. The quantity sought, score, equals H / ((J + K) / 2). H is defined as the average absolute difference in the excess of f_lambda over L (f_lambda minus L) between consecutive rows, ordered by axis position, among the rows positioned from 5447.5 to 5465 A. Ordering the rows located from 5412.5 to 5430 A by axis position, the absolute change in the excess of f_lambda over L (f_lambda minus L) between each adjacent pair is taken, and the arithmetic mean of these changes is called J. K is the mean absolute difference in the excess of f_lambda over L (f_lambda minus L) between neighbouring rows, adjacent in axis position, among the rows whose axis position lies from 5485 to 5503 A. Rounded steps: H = 0.73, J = 0.58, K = 0.83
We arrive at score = 1.0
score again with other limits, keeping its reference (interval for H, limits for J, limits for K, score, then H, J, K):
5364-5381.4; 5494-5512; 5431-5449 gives 1.1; 0.68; 0.64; 0.61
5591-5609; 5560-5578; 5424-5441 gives 2.6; 1.77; 0.78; 0.60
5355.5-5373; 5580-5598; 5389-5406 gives 0.9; 0.52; 0.70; 0.51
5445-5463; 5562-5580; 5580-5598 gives 0.8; 0.63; 0.94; 0.70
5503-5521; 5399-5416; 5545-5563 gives 0.8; 0.60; 0.68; 0.74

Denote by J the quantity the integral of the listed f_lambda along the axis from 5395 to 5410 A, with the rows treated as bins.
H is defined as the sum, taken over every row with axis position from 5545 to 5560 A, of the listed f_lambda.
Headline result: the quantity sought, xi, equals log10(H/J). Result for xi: -0.16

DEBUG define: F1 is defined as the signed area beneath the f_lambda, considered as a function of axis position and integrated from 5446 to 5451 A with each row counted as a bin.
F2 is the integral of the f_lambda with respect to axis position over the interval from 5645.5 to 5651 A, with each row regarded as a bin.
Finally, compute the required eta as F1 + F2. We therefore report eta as 116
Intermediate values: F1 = 55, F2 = 62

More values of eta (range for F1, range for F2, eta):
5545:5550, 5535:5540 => 110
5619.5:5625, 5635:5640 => 98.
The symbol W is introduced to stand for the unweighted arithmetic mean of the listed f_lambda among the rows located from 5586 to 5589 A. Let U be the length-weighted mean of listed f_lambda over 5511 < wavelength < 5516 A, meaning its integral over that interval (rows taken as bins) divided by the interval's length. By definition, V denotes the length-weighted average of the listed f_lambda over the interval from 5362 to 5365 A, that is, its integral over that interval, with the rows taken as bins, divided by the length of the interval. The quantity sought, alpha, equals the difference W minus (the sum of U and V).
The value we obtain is -10.1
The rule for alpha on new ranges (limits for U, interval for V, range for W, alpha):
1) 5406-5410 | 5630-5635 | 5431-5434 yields -9.9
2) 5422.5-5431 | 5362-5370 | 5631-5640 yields -12.7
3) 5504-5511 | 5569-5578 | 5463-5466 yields -10.2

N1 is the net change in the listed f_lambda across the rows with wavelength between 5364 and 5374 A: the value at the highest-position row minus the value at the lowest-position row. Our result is 0.8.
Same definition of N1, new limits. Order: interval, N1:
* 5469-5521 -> 2.5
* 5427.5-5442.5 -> -1.4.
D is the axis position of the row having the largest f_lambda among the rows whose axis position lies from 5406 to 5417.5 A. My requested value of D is 5406.92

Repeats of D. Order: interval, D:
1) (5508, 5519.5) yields 5518.86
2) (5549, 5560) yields 5557.12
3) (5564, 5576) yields 5575.06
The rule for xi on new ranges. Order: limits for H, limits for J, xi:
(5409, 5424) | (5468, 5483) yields -0.10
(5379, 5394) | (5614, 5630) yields -0.08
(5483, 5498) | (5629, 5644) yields -0.09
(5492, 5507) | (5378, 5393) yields -0.14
